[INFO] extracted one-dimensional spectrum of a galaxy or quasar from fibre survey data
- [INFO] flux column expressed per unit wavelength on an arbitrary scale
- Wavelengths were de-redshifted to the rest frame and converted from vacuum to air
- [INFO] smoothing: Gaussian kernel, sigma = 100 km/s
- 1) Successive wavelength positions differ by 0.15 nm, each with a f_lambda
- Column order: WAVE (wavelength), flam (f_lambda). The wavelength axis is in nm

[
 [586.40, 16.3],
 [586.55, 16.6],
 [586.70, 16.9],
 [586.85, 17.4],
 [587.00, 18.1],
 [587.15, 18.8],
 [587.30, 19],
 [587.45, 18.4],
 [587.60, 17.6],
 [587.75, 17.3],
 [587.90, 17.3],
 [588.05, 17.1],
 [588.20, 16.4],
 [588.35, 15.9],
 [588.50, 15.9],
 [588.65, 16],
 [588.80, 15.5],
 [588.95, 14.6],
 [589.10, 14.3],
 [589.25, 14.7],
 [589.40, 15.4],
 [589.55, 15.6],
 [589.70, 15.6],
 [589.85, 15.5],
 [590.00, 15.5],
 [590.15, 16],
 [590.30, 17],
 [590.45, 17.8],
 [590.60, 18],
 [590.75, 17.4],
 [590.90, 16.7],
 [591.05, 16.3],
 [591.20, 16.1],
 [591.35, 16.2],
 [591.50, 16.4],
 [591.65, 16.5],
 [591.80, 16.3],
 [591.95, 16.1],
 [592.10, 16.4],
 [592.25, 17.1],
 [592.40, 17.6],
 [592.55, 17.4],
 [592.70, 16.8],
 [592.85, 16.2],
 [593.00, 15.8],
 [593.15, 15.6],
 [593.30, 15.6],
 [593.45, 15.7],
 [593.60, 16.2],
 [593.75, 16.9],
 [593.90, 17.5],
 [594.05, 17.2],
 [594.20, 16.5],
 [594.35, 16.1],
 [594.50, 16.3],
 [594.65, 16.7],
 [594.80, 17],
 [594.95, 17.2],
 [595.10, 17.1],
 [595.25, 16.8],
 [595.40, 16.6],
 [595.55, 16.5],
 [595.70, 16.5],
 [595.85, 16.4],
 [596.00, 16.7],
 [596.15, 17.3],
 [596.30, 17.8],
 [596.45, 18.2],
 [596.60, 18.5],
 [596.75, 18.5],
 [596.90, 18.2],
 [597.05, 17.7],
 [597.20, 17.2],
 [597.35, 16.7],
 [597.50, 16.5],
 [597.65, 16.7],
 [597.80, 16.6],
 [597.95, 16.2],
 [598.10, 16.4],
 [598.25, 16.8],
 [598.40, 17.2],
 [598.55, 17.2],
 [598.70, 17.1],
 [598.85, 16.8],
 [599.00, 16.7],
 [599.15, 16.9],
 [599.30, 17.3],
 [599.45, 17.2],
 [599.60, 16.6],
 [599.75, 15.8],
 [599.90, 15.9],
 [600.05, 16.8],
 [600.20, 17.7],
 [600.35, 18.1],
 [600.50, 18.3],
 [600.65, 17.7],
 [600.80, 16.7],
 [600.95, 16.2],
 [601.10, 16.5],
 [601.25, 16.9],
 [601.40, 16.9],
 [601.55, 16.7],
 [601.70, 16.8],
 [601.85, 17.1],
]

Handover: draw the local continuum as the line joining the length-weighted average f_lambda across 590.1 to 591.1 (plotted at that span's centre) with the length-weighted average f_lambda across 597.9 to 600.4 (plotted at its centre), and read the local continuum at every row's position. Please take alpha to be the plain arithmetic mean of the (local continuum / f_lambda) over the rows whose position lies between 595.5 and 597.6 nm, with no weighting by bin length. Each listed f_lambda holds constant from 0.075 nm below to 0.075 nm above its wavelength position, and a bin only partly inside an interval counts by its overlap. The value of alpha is 0.98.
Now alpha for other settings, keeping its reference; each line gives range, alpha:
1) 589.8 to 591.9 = 1.03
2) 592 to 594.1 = 1.03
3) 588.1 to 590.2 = 1.11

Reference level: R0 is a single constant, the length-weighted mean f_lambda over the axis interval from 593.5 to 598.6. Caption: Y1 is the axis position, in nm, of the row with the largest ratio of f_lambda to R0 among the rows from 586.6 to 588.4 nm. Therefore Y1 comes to 587.30 nm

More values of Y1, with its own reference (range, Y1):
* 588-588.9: 588.05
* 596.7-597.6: 596.75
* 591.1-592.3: 592.25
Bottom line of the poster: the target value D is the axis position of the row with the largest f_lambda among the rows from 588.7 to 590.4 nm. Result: 590.30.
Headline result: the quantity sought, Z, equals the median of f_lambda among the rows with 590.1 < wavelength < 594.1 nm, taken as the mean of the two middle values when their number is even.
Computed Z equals 16.4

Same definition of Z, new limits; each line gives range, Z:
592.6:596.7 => 16.7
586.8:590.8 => 16.4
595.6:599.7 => 16.9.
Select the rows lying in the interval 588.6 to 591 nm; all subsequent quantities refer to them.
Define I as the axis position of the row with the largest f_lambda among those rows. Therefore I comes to 590.60 nm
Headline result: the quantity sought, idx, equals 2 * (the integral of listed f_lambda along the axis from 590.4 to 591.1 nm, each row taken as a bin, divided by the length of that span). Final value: 34.5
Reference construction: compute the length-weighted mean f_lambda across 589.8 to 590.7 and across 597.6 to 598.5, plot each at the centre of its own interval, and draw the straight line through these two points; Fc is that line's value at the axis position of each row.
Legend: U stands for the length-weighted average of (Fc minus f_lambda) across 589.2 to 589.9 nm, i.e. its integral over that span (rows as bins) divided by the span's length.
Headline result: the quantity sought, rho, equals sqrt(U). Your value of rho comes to 1.1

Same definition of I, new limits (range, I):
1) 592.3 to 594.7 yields 592.40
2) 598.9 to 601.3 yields 600.50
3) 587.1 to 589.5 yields 587.30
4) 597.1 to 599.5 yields 599.30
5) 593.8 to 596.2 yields 593.90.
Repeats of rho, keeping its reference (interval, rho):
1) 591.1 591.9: 0.6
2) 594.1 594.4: 0.5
